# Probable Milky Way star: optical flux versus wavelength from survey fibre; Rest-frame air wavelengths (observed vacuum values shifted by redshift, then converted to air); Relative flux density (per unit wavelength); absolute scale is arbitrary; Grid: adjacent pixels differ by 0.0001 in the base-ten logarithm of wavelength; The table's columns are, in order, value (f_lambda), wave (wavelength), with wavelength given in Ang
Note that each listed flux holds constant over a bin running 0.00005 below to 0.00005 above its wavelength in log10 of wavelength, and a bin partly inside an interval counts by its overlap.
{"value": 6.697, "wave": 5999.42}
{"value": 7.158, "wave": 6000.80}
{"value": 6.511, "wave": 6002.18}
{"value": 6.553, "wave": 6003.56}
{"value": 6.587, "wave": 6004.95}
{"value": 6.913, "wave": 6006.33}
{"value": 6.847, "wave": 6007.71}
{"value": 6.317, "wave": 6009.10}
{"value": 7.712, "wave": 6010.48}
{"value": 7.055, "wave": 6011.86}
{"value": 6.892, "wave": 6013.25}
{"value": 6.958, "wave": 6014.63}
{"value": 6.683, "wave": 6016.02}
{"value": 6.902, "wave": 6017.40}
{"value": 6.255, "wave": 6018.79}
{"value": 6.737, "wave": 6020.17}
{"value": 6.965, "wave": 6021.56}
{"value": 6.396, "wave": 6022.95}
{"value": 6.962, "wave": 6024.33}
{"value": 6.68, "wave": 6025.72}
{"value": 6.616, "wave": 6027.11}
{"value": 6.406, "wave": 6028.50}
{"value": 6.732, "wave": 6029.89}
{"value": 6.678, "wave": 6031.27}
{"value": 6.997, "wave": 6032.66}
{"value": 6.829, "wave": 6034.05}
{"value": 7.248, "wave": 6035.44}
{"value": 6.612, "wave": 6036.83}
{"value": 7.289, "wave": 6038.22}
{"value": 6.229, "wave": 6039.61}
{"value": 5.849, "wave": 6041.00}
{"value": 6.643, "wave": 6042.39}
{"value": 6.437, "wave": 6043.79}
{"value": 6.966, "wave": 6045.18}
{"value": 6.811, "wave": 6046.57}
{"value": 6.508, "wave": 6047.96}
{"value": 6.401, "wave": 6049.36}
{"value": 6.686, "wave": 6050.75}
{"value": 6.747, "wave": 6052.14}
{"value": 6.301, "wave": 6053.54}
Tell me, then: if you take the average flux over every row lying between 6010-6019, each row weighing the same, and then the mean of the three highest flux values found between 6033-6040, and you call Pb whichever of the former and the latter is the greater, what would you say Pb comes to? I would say 7.12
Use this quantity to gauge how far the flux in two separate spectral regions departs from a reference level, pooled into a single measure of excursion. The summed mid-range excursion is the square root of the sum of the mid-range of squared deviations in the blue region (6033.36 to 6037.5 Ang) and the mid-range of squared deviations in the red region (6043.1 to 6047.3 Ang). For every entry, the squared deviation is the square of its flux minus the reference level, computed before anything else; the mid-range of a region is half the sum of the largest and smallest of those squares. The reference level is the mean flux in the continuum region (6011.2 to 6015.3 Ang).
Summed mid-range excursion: 0.46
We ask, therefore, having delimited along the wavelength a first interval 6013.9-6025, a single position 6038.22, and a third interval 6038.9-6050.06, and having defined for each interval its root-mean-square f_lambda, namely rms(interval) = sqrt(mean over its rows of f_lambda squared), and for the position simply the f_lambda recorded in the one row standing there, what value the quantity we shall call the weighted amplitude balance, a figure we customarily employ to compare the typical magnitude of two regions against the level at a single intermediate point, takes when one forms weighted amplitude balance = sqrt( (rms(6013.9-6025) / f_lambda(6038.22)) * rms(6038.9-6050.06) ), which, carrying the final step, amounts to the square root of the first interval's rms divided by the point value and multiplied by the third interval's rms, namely 2.45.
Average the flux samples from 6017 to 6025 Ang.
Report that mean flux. 6.70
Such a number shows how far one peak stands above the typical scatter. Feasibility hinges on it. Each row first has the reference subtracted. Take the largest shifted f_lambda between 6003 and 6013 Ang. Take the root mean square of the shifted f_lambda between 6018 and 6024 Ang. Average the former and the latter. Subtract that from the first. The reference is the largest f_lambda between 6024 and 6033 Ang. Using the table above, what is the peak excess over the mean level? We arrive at 0.11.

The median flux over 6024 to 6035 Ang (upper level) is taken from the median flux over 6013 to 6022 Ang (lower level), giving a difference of 0.19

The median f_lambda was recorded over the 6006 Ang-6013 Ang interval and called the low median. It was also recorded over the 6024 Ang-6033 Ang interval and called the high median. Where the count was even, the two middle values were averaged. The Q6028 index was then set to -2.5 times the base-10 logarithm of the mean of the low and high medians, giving -2.081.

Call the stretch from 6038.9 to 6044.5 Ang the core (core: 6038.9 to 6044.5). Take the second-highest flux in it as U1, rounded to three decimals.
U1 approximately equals 6.437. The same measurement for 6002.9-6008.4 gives 6.847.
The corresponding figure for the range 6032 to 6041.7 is 7.248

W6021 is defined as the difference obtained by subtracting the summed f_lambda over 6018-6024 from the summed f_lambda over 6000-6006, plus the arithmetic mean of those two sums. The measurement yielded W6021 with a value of 27.0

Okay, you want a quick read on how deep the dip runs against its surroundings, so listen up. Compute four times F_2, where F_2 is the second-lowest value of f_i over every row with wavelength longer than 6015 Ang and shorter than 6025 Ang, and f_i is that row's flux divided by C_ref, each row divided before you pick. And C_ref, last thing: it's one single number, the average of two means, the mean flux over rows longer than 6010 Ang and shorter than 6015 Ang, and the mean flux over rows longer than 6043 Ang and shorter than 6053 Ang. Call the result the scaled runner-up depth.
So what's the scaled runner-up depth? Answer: 3.71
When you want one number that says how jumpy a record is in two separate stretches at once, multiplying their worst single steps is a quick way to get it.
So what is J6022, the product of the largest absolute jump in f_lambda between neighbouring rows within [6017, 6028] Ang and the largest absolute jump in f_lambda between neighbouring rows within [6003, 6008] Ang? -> 0.2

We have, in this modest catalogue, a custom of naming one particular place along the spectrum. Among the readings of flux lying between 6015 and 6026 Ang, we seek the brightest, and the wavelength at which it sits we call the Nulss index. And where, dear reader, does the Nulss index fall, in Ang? 6021.56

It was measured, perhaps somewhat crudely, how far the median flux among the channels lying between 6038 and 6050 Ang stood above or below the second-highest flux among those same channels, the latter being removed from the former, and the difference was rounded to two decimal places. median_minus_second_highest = -0.46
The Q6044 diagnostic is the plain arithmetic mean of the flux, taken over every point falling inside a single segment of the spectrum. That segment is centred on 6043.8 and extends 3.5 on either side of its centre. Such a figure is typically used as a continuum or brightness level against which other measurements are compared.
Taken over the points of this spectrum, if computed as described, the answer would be 6.5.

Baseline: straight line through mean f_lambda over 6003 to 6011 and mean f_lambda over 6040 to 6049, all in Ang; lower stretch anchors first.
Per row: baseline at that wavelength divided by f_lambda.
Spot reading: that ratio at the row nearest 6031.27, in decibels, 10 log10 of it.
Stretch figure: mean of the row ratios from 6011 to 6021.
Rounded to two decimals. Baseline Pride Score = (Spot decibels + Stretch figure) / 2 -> 0.48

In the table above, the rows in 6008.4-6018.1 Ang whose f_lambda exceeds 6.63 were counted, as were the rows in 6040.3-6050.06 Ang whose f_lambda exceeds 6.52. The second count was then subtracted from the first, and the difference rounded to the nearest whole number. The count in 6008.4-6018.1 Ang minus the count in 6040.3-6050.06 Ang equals 3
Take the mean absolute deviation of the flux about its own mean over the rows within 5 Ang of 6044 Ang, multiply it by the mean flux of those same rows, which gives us 1.8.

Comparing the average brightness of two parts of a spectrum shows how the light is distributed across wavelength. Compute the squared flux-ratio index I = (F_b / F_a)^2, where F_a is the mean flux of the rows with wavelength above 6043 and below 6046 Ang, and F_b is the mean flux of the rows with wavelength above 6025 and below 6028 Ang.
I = 0.98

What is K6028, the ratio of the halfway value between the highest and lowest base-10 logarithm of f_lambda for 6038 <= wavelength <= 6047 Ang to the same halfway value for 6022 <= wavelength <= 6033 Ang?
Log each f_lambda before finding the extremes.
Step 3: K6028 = 0.99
